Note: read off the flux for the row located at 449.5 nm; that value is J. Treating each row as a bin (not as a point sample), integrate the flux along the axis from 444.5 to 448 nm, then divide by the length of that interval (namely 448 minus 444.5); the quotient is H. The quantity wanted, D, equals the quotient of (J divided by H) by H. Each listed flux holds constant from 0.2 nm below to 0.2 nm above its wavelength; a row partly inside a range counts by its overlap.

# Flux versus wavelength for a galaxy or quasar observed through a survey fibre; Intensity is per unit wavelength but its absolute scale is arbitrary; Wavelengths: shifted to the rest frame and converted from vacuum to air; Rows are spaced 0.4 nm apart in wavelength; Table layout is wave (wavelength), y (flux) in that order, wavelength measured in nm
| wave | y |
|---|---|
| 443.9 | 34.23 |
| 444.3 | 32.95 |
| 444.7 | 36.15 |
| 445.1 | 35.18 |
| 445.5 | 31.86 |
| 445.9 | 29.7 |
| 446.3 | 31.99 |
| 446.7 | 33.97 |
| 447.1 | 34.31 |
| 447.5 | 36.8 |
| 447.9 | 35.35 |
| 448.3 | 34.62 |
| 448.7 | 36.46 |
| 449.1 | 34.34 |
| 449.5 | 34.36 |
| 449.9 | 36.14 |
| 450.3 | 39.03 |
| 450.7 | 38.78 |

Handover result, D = 0.030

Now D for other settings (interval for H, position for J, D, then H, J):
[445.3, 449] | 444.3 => 0.029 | 33.9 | 32.95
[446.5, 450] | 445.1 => 0.029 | 35.1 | 35.18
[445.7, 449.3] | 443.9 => 0.029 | 34.2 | 34.23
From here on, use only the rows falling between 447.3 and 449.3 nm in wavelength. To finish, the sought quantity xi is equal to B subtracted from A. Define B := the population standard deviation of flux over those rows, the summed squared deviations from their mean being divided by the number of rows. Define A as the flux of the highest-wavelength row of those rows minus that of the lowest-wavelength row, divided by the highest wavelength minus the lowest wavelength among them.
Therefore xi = -2.5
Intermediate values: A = -1.5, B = 0.97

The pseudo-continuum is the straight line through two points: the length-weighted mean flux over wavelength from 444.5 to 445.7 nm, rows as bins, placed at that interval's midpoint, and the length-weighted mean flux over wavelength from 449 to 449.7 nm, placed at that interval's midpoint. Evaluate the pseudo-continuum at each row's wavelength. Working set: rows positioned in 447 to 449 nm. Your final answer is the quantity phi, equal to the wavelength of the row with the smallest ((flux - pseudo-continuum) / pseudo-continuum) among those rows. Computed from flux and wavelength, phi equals 447.1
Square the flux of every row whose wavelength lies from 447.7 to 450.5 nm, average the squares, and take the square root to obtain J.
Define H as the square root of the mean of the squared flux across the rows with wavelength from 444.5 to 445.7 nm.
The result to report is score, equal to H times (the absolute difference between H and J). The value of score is 46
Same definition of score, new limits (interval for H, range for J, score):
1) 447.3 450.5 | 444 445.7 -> 66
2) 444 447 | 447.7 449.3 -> 67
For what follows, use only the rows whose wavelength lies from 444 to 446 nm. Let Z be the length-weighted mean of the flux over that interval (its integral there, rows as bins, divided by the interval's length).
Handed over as 33.4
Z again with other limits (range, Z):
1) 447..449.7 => 35.2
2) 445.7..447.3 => 32.5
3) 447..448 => 35.6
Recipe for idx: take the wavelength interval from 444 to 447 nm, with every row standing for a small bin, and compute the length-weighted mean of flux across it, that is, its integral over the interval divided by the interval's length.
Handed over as 33.2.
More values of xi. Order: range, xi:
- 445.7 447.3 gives 2.0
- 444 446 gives -4.3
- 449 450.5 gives 2.0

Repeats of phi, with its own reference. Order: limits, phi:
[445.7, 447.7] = 445.9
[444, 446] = 445.9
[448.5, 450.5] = 449.1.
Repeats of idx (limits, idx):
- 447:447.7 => 35.7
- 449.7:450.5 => 37.6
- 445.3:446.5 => 31.2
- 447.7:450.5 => 35.8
